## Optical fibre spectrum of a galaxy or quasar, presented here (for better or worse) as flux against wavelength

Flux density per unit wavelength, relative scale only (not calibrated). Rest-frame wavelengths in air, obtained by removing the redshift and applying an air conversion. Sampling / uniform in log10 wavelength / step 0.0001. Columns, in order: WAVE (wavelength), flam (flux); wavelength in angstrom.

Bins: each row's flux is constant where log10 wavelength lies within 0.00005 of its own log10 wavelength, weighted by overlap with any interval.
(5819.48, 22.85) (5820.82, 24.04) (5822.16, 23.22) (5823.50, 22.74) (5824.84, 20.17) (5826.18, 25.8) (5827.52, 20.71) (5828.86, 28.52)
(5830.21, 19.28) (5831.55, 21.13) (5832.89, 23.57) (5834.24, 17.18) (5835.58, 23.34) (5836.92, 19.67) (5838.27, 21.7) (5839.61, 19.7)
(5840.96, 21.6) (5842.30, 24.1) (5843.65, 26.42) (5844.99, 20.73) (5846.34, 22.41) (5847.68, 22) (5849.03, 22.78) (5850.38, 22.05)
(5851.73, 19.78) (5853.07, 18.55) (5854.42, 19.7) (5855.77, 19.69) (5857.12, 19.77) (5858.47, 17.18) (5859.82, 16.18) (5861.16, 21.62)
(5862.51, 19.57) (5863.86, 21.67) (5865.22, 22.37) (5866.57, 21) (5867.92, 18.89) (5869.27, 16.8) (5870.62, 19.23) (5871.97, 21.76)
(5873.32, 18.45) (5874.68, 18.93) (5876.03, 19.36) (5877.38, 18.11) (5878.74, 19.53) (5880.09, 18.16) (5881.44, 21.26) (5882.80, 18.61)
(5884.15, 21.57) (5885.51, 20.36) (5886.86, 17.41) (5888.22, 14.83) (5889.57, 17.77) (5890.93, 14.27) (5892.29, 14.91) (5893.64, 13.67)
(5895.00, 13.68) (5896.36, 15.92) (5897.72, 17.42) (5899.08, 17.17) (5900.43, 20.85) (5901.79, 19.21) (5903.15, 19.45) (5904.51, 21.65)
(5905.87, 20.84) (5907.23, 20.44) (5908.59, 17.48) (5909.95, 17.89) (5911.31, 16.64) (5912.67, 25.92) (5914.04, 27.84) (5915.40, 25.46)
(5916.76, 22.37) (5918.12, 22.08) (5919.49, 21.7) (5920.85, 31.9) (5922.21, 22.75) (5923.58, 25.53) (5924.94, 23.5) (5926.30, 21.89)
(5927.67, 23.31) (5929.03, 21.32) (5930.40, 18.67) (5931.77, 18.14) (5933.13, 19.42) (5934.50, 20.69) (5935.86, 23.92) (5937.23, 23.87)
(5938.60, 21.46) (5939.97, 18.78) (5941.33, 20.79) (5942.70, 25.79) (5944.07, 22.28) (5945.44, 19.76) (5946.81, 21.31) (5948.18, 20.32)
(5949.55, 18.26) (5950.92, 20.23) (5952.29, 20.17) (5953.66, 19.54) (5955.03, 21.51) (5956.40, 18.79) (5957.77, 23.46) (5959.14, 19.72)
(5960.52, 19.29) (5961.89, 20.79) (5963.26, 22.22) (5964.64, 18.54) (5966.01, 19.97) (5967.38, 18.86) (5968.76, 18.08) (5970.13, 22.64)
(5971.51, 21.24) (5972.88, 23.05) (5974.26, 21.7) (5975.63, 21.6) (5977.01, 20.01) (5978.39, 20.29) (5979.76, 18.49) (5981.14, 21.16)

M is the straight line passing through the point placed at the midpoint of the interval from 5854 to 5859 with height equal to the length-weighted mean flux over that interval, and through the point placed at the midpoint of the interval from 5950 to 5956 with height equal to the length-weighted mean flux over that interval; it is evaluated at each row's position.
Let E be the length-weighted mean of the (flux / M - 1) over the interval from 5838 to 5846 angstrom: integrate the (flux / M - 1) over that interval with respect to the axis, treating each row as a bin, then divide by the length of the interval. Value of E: 0.2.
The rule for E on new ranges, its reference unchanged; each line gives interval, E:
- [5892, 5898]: -0.2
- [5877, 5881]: 0.0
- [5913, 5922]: 0.3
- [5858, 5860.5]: -0.1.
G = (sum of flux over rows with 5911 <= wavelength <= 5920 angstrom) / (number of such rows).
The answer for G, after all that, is 23.1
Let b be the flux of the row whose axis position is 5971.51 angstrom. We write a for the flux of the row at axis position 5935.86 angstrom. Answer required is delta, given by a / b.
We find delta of 1.13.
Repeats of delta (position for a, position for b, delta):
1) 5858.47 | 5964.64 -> 0.93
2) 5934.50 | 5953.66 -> 1.06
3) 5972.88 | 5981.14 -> 1.09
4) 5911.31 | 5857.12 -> 0.84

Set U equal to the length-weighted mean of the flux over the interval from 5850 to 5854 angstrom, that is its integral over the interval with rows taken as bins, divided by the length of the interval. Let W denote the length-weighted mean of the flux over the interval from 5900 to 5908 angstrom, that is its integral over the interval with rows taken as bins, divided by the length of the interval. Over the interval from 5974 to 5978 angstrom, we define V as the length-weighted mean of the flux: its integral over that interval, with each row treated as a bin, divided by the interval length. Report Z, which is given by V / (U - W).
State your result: -55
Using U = 20.0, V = 21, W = 20.4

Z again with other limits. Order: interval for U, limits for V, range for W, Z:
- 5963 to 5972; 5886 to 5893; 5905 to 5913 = 36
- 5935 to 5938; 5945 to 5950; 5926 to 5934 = 6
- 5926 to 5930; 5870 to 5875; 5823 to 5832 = -27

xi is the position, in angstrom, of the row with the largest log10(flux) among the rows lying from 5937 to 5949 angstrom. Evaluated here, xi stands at 5942.70 angstrom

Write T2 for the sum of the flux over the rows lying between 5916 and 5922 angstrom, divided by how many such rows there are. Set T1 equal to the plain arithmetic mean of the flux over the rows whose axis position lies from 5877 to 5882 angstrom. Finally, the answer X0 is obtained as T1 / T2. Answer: 0.79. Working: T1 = 19.3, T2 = 24.5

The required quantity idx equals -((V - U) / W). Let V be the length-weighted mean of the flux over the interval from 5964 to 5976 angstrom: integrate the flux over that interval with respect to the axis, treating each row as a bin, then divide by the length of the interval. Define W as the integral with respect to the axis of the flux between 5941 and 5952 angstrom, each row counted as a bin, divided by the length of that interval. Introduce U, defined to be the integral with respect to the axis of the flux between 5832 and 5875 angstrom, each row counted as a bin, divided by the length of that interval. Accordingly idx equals 0.00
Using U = 20.6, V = 20.6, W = 21.1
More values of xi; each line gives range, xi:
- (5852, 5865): 5863.86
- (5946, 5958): 5957.77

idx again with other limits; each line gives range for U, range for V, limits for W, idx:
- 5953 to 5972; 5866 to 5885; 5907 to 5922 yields 0.04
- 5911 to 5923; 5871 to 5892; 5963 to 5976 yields 0.27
